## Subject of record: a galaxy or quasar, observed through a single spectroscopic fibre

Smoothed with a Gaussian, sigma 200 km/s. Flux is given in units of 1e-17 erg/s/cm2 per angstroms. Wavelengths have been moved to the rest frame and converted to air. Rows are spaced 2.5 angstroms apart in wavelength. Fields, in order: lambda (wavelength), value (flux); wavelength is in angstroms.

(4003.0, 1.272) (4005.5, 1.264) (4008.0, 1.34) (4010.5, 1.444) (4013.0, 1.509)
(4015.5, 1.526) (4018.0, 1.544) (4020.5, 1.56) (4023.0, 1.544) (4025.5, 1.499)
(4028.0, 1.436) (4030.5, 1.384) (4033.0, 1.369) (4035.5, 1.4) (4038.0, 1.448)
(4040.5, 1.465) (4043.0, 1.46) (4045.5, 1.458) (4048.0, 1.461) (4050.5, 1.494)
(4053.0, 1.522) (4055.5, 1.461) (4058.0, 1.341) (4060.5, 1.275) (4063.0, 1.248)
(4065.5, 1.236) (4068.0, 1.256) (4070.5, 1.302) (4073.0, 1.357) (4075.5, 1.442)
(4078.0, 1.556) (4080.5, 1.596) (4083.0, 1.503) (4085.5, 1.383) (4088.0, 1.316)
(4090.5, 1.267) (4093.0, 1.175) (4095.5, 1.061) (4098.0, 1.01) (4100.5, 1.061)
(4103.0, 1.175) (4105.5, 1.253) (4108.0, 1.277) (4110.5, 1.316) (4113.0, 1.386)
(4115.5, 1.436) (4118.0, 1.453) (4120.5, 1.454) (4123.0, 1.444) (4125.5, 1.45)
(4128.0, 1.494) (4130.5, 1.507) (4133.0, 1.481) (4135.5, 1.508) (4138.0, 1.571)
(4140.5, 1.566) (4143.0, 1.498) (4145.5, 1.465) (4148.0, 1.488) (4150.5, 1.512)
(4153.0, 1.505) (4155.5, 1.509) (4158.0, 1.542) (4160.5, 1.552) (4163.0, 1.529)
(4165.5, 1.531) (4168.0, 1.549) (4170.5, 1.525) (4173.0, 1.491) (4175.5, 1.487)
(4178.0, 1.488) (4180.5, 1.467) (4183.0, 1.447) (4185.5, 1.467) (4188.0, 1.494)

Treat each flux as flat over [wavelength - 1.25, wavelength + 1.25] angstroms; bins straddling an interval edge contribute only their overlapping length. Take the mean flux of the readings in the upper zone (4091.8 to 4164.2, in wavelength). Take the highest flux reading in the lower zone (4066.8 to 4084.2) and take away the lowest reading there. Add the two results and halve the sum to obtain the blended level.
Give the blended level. 0.871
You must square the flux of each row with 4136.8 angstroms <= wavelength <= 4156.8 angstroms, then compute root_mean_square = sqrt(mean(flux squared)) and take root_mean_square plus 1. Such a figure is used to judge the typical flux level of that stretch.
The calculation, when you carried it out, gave 2.51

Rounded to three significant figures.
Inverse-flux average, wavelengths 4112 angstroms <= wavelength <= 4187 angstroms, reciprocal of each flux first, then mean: 0.670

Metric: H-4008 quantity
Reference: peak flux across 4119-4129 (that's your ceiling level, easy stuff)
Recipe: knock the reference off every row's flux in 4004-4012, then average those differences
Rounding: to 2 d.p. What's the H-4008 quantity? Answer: -0.14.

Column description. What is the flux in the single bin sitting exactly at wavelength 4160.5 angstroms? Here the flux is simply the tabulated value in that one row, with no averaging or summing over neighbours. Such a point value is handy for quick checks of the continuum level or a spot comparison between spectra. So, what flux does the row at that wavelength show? 1.552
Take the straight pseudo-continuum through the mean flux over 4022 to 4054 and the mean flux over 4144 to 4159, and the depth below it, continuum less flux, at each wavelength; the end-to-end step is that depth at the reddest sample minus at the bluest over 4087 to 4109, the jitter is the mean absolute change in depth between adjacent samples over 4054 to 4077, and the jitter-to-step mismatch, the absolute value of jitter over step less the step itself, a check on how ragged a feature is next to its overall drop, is 1.1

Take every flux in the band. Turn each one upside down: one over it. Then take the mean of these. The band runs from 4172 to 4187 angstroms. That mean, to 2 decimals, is 0.68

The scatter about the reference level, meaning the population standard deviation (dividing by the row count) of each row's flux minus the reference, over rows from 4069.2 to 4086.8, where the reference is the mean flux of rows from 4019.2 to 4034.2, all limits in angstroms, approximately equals 0.10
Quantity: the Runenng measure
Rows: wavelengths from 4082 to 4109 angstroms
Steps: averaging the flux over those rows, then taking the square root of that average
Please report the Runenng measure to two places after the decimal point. 1.11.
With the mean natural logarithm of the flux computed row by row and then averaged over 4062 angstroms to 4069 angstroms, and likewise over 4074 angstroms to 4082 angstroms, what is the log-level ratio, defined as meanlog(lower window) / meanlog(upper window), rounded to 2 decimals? 0.52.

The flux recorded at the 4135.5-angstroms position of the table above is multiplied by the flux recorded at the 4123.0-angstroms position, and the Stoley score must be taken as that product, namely 2.18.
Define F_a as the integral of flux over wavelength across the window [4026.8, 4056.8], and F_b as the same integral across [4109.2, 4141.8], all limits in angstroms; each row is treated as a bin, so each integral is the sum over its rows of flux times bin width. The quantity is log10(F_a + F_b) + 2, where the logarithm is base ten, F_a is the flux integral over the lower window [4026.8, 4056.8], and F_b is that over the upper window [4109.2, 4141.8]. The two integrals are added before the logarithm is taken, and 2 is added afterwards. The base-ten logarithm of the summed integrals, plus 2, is 3.96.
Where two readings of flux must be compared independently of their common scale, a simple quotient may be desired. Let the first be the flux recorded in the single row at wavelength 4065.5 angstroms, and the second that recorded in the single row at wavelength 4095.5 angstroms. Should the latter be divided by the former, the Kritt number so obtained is 0.86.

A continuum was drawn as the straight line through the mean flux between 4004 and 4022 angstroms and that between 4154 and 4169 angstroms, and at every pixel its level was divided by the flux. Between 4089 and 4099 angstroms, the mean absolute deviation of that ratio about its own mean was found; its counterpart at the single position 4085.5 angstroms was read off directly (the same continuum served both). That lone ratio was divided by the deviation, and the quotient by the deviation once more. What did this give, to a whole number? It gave 88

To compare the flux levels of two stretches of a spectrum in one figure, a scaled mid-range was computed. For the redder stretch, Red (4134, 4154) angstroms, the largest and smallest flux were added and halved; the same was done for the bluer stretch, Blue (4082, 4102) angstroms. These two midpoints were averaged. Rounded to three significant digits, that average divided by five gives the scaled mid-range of 0.277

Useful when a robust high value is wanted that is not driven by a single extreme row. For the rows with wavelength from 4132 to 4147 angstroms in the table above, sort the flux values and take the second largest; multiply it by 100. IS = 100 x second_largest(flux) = 157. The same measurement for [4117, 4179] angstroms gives 157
